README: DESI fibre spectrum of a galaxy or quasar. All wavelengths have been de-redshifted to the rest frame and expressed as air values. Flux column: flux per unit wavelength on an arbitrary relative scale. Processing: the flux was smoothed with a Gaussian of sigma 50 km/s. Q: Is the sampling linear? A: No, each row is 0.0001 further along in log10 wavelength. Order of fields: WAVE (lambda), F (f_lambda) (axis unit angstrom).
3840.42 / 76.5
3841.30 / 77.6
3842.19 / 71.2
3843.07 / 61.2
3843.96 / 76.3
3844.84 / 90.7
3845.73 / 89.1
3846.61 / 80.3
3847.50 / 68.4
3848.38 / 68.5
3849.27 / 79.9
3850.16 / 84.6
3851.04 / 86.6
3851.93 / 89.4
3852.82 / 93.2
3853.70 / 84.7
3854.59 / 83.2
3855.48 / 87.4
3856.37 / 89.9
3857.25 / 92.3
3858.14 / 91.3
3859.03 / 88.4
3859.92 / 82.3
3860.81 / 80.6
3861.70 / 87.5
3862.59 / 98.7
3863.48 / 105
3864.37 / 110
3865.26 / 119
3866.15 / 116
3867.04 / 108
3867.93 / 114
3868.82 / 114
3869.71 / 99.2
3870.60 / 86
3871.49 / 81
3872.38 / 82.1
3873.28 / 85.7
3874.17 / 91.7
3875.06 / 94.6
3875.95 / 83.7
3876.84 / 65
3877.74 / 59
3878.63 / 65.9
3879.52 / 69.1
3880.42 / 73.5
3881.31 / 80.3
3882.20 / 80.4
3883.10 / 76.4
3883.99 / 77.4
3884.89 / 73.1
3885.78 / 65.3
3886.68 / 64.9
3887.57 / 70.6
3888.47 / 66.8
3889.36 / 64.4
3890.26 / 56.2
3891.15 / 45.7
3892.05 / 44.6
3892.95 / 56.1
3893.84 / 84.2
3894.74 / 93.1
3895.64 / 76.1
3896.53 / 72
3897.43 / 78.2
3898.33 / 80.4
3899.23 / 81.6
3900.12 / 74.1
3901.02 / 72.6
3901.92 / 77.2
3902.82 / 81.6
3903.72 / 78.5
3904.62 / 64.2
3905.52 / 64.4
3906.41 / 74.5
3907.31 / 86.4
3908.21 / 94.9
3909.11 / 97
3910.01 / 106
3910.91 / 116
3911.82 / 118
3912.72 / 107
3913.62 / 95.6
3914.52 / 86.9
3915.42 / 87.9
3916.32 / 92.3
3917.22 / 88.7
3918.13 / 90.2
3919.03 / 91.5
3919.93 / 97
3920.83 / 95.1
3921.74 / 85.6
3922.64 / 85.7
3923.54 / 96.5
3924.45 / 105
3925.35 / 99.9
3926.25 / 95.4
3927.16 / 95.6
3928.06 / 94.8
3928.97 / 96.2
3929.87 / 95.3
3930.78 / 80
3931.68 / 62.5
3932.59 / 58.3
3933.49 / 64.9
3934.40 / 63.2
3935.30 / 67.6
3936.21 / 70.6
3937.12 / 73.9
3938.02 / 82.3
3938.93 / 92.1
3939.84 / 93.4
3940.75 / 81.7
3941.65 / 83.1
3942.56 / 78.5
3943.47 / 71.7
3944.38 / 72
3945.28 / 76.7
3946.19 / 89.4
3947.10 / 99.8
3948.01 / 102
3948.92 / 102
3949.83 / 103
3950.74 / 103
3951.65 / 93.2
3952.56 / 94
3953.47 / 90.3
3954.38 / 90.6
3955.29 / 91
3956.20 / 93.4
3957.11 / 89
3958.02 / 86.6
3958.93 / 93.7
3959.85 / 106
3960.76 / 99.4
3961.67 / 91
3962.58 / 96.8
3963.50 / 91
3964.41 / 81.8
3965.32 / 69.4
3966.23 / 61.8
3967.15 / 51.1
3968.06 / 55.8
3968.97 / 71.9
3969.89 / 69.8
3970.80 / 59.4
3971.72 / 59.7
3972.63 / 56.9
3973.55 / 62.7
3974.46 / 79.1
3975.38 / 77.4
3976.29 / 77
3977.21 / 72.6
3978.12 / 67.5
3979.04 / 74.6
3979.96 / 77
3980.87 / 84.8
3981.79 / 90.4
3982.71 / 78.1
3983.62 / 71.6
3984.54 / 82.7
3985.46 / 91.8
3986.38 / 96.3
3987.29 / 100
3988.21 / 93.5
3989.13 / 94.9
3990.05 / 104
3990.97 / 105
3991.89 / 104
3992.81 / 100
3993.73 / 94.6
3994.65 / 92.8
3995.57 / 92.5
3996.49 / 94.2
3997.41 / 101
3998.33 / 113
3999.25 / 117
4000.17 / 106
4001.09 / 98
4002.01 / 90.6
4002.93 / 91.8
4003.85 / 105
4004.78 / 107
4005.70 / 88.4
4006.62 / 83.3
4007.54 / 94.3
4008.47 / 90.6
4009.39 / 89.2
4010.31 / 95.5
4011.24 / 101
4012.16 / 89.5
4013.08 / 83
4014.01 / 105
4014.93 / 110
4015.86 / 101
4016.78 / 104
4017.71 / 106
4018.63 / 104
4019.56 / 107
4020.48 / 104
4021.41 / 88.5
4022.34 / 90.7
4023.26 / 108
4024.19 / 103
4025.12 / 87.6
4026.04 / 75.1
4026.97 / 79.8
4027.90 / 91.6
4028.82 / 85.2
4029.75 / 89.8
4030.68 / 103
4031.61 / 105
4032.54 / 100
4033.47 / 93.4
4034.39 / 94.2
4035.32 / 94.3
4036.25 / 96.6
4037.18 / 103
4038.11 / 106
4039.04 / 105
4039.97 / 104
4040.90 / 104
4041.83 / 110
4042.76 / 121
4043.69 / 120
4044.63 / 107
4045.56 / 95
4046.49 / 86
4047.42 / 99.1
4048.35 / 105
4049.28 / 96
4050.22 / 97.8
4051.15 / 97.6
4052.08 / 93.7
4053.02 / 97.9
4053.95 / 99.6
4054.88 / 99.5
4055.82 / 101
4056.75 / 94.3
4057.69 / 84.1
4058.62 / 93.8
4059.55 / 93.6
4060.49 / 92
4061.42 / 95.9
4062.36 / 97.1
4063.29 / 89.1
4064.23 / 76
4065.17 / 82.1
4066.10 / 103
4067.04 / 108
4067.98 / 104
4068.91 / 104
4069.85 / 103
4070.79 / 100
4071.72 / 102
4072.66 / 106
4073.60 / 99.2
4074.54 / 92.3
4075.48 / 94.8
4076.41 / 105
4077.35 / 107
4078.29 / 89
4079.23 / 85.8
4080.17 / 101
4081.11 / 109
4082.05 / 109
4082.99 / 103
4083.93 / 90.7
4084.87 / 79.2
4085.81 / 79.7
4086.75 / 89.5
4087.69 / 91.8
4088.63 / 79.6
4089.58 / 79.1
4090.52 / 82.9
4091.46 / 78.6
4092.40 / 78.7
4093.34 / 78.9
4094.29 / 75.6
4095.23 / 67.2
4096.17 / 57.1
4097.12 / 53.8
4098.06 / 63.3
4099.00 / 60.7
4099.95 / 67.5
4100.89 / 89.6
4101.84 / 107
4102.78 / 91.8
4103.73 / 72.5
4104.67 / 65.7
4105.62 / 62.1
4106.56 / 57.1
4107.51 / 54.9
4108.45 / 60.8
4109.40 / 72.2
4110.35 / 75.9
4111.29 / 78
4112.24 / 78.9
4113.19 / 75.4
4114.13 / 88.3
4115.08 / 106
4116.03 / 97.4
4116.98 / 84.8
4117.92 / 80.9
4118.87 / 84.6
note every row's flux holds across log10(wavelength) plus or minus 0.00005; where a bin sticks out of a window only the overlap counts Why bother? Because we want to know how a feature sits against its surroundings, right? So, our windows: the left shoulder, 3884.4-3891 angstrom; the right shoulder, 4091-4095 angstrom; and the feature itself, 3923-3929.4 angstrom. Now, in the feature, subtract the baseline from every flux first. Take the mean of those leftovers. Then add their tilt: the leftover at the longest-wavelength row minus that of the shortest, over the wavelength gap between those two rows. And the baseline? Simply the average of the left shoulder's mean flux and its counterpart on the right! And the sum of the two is 26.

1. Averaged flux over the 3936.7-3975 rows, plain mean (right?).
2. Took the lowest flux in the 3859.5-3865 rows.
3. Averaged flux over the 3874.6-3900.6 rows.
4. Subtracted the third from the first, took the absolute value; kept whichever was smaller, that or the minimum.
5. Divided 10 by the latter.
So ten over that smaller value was 0.86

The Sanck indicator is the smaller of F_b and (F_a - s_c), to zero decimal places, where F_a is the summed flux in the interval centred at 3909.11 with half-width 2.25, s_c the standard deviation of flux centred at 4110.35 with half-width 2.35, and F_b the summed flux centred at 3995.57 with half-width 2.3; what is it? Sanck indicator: 475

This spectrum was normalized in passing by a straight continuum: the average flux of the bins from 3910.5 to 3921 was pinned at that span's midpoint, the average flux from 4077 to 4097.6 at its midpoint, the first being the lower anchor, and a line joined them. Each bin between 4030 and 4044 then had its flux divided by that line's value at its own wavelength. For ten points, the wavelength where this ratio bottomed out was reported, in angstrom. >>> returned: 4033.47 angstrom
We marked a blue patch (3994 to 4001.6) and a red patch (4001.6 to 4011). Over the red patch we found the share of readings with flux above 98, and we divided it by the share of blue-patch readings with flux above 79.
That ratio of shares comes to 0.20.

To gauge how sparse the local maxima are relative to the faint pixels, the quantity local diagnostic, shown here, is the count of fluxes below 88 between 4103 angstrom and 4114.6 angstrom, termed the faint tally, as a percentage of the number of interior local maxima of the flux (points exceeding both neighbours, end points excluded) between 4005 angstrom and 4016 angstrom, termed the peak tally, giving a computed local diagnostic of 367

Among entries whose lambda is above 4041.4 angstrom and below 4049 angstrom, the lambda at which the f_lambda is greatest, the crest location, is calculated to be 4042.76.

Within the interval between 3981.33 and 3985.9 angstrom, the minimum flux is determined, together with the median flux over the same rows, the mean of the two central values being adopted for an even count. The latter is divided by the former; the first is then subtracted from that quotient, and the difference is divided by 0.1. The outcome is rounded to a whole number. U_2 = -704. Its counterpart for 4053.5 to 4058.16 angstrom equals -829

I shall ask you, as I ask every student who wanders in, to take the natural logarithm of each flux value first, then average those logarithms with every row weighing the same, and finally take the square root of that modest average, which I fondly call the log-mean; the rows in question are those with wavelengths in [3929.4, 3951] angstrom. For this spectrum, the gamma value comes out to 2.10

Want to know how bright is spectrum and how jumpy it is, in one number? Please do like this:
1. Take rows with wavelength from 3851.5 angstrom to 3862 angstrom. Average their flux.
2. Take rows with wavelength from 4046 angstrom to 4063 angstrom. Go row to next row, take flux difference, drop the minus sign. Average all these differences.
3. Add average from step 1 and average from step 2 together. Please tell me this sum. 92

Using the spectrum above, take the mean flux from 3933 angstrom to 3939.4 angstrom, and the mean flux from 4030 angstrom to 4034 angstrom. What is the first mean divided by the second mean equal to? 0.7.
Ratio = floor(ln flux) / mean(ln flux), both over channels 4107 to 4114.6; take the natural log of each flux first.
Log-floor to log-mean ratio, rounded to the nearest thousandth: 0.936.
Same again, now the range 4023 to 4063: 0.943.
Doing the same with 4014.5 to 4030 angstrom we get 0.947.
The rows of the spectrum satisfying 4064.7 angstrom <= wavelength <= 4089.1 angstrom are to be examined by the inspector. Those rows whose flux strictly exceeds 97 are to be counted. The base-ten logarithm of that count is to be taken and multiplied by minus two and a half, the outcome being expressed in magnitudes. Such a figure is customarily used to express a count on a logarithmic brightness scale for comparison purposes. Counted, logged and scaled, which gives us -2.9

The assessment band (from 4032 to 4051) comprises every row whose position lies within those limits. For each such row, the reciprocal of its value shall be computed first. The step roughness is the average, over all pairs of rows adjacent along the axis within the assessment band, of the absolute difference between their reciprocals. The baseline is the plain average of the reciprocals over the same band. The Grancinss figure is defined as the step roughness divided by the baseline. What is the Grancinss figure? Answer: 0.0536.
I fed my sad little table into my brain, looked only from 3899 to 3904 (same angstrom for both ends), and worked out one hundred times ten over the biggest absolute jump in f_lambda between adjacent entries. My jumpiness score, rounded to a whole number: 133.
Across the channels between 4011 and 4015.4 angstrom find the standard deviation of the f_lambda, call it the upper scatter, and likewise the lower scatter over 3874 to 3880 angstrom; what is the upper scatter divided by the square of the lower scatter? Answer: 0.06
